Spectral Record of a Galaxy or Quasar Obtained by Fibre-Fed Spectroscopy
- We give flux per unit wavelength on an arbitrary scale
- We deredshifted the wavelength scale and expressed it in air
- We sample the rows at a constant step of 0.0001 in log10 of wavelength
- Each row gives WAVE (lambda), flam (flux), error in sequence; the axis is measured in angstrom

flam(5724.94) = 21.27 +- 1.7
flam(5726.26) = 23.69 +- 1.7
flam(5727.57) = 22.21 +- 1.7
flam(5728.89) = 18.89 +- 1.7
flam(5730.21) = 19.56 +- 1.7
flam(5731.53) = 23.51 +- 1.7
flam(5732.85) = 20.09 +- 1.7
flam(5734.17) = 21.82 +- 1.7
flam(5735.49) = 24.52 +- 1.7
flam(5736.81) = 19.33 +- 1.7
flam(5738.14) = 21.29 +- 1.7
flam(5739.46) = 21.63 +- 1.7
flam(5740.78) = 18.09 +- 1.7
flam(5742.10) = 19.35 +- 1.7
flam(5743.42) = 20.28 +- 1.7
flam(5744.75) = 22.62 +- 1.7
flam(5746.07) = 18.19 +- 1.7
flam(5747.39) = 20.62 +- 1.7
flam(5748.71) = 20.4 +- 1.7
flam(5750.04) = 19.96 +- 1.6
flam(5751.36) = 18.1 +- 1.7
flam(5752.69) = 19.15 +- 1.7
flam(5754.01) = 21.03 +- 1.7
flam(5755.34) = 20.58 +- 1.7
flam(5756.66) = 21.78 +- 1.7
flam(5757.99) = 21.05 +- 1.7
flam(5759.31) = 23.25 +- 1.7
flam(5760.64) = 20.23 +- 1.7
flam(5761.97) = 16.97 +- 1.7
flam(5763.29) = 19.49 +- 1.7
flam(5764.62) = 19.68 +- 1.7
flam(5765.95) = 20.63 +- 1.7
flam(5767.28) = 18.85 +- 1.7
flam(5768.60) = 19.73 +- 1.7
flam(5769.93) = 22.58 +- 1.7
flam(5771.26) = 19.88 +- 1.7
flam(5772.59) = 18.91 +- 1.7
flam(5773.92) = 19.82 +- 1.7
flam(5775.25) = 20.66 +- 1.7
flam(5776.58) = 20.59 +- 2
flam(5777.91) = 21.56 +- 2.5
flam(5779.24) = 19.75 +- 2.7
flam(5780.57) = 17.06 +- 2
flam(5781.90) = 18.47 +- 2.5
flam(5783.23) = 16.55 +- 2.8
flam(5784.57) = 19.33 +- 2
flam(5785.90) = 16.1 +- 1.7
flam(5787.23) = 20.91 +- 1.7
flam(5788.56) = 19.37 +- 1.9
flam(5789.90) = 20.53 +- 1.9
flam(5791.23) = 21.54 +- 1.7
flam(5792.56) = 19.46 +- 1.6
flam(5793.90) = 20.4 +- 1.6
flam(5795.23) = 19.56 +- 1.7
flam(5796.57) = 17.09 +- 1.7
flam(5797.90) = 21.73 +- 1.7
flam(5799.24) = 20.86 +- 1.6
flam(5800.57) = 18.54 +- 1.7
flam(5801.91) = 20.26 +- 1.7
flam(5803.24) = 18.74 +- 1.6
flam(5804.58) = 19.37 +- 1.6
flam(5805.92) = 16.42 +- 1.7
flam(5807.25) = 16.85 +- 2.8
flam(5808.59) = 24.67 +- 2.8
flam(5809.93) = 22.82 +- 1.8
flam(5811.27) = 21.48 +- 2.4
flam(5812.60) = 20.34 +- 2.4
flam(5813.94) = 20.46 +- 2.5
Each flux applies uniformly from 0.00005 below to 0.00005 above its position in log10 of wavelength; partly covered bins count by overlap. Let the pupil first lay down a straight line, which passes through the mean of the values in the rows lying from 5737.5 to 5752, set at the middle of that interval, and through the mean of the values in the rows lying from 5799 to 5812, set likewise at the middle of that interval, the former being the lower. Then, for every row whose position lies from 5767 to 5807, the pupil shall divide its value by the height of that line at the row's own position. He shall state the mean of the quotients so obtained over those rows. 0.97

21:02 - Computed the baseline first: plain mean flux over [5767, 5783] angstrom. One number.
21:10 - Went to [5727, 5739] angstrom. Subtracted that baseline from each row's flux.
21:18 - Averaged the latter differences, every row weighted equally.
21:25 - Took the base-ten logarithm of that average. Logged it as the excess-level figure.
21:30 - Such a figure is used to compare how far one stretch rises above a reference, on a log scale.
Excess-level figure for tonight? 0.2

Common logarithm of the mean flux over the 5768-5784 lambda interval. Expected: 1.29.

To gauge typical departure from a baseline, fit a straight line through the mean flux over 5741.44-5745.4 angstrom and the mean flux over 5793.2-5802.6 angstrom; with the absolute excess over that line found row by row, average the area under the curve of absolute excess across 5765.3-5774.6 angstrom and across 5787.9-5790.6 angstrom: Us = 5.2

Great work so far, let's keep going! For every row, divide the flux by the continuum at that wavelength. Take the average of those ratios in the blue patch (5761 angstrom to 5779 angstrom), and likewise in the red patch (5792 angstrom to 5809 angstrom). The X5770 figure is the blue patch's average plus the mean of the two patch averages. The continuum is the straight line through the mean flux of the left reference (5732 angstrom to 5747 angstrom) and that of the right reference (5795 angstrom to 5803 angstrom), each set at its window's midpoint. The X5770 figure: 1.98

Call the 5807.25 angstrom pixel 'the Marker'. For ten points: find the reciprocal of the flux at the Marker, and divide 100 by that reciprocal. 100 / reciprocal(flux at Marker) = 1685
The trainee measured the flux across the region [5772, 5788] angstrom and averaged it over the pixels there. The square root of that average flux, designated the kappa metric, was 4.38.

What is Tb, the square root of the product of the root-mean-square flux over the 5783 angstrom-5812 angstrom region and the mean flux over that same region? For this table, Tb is 19.7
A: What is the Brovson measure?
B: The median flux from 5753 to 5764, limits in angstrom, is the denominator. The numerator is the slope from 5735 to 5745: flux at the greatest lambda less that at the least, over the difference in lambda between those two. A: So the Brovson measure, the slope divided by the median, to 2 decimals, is -0.01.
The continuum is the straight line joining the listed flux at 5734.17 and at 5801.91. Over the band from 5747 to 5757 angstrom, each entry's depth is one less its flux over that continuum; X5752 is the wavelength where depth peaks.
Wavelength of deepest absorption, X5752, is 5751.36 angstrom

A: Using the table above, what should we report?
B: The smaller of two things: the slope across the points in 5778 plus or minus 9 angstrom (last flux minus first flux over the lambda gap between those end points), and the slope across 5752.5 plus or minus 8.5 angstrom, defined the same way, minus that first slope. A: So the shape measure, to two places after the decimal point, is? -0.41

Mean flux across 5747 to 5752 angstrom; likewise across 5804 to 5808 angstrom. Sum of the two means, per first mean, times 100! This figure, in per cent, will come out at 189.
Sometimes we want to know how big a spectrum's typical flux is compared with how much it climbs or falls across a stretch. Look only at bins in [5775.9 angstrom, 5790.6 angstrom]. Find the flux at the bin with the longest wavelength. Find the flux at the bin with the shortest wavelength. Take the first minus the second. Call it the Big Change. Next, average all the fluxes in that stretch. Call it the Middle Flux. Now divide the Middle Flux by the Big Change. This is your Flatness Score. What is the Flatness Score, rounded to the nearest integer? -319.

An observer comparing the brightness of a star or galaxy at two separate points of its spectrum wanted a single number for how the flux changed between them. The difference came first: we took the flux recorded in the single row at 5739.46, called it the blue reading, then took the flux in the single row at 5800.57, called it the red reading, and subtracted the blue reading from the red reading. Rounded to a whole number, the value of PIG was -3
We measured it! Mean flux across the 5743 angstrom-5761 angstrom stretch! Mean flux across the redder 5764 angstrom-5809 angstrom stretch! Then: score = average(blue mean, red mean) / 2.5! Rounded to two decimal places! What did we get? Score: 8.02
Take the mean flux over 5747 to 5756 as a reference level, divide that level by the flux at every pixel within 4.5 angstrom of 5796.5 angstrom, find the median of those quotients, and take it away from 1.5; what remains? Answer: 0.48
